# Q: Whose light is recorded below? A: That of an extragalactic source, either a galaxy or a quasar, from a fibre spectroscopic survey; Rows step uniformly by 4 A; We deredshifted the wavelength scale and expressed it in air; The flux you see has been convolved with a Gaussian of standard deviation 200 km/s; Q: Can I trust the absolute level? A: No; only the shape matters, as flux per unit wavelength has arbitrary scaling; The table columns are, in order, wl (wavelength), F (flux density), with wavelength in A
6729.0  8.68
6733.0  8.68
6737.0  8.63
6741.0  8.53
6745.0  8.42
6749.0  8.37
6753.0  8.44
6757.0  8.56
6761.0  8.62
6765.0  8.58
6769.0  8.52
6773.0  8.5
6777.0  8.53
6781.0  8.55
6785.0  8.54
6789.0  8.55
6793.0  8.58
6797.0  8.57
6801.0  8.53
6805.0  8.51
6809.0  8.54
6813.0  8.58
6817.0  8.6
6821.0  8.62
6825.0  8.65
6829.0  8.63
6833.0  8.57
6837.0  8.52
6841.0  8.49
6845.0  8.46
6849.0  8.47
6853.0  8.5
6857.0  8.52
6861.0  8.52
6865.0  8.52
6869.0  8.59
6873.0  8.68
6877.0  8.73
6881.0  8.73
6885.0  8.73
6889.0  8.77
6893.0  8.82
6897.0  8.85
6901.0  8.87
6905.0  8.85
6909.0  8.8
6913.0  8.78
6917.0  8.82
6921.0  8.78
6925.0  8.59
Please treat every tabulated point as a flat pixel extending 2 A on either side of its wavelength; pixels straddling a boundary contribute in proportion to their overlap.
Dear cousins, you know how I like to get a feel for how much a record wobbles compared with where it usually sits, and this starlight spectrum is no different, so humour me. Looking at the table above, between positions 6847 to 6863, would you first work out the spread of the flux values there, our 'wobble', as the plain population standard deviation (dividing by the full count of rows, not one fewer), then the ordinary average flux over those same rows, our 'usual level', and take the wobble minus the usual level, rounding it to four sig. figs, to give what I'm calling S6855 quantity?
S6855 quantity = -8.482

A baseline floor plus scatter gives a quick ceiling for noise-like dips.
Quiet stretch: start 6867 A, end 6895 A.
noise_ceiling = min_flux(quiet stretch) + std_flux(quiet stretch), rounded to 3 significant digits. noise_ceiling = 8.66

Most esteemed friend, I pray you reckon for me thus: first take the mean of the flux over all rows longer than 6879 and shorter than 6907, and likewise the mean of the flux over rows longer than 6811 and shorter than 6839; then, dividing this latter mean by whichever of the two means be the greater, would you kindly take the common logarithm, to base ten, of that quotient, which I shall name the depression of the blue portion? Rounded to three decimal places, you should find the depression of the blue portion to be -0.010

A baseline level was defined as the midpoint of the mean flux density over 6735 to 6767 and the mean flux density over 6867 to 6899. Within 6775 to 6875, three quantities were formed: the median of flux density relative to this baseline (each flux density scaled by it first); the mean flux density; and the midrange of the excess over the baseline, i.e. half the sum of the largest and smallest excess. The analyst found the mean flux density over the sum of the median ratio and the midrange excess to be 9.18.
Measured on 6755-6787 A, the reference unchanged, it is 9.27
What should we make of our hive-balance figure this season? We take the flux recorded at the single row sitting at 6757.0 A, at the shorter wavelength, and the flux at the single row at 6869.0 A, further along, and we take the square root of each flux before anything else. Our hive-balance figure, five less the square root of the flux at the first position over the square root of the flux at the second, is 4.00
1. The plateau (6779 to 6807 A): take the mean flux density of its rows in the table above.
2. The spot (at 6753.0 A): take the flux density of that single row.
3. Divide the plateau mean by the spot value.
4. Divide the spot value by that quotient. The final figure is 8.33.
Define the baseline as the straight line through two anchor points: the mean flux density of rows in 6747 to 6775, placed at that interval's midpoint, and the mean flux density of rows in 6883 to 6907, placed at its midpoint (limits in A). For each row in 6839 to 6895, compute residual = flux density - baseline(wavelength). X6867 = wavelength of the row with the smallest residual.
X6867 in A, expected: 6845.0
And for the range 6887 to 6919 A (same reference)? 6913.0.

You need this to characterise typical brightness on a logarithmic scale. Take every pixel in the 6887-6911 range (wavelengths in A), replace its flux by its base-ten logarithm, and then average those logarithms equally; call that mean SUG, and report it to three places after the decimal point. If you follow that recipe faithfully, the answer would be 0.946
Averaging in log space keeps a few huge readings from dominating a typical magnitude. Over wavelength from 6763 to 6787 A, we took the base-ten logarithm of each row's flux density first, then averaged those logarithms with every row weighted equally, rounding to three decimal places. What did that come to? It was 0.931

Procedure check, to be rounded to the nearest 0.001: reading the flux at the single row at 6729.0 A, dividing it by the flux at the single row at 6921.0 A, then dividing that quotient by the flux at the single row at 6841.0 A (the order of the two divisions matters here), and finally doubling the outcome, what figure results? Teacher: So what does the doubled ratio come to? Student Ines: 0.233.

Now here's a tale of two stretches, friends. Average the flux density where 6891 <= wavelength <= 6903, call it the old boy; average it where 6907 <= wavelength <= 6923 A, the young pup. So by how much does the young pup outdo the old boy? -0.052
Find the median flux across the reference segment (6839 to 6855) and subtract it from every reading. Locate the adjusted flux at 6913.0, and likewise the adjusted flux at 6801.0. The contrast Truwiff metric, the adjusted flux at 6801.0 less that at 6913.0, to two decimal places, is -0.25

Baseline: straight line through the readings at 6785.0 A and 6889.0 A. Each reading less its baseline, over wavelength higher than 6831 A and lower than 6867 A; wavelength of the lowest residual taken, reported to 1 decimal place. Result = 6845.0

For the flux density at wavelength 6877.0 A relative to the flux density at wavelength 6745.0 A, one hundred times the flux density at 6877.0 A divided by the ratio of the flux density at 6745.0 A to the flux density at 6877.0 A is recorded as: 905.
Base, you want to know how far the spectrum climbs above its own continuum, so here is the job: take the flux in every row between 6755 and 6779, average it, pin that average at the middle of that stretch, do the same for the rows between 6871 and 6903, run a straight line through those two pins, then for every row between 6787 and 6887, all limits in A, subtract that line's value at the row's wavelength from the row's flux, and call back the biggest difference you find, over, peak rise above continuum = -0.01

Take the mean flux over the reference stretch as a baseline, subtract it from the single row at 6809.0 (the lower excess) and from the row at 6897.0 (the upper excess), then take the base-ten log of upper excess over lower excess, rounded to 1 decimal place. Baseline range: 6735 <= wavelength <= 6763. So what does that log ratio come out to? 1.1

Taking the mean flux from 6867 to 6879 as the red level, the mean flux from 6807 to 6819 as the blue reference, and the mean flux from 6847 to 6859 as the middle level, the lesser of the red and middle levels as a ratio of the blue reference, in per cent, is 99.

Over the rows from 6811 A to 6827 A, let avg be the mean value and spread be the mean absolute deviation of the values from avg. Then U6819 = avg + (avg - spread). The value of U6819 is 17.20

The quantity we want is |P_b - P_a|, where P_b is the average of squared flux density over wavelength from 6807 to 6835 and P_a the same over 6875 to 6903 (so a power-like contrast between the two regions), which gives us 3.3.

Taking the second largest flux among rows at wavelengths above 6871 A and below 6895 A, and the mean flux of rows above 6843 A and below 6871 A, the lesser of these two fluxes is 8.51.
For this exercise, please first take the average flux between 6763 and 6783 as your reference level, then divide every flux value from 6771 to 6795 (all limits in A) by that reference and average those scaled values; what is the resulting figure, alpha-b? 1.001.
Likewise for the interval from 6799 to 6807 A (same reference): 0.998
